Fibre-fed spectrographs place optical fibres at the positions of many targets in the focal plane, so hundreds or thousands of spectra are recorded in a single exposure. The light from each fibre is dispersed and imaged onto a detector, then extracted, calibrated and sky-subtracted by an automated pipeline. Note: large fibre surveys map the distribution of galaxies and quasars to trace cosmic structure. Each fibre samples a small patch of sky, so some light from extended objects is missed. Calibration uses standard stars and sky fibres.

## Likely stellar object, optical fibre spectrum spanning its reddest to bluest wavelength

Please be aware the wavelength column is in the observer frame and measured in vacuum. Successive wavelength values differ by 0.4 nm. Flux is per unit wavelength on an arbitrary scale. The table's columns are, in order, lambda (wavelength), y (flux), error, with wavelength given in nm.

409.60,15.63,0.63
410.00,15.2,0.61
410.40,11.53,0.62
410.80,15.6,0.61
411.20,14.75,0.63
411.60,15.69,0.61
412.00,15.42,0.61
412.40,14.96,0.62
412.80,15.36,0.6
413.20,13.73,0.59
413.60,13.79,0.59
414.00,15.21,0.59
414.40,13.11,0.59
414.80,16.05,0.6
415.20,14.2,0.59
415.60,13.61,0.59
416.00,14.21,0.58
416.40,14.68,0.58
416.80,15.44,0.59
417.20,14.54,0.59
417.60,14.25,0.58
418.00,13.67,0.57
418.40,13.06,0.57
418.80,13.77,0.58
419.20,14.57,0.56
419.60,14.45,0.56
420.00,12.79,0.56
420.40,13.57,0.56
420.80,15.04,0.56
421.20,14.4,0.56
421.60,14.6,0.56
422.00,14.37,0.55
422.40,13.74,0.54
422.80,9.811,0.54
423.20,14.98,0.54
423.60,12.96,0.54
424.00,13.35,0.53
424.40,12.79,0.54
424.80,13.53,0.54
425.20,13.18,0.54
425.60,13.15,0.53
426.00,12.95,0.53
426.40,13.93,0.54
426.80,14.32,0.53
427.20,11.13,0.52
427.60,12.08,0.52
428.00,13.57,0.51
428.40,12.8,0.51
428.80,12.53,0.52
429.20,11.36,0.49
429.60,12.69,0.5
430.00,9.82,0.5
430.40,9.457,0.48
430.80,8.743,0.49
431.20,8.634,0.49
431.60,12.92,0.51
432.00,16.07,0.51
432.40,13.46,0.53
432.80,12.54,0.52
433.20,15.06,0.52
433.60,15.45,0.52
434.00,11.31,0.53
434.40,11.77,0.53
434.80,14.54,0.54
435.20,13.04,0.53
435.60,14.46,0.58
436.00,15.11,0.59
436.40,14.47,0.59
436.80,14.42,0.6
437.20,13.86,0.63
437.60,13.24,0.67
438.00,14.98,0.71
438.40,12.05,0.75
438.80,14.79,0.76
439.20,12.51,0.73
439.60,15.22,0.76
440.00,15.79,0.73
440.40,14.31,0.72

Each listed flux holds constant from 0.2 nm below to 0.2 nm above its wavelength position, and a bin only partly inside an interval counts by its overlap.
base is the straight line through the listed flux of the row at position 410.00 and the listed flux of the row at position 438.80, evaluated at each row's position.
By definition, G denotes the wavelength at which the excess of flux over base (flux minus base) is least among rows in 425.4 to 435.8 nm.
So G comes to 431.20 nm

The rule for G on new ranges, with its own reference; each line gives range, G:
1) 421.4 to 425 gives 422.80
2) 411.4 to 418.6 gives 414.40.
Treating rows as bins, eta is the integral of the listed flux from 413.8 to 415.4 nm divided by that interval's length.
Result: 14.6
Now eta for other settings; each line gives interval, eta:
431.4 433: 13.7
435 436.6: 14.3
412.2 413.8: 14.5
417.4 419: 13.7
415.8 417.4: 14.7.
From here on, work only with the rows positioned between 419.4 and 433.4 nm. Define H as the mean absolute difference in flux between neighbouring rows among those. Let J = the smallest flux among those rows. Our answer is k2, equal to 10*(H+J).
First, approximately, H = 1.38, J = 8.634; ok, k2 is 100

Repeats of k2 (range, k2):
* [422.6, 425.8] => 111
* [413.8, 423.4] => 110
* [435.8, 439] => 134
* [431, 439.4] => 105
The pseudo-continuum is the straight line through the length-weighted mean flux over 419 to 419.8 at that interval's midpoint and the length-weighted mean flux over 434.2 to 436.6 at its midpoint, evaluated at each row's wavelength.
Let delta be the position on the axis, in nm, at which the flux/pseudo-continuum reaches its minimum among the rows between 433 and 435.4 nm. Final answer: 434.00 nm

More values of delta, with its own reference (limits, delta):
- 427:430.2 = 430.00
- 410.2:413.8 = 410.40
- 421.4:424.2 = 422.80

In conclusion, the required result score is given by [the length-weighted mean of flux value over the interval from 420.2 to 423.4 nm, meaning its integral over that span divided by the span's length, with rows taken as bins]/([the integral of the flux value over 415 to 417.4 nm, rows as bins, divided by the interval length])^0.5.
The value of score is 3.6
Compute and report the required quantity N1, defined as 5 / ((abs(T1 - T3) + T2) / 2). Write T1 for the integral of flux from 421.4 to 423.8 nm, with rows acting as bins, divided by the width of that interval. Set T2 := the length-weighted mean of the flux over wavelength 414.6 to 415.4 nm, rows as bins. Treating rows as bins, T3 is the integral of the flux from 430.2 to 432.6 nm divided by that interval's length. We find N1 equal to 0.59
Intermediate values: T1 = 13.4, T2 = 15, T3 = 11.5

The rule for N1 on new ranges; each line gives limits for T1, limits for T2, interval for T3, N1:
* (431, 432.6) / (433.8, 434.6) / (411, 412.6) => 0.72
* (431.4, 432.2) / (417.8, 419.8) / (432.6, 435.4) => 0.67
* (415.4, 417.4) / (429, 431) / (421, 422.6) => 0.94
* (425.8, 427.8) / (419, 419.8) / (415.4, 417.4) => 0.62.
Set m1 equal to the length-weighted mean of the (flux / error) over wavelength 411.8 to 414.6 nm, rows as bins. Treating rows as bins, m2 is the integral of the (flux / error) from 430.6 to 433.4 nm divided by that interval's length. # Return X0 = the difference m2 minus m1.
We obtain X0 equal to 0.2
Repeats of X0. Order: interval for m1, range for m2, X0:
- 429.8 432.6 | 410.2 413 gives 1.6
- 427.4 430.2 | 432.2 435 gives 1.6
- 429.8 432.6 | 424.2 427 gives 2.6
